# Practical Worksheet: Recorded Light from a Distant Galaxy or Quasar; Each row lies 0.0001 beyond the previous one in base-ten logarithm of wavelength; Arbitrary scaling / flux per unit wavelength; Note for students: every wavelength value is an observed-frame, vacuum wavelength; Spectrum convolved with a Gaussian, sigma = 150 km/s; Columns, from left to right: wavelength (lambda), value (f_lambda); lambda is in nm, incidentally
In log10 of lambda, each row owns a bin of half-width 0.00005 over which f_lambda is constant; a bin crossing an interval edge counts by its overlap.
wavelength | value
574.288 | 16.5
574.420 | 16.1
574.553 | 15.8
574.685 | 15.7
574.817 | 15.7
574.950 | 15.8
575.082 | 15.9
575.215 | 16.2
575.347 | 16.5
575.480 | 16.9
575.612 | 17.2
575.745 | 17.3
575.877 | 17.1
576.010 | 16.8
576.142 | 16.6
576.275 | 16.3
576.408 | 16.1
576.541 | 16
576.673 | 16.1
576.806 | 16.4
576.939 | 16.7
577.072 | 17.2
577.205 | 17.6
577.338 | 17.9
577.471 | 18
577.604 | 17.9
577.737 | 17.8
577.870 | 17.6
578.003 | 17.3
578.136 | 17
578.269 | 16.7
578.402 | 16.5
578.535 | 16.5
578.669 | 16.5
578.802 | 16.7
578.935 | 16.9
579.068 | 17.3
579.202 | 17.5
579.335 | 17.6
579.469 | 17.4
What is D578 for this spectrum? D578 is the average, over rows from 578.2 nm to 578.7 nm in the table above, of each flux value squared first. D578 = 274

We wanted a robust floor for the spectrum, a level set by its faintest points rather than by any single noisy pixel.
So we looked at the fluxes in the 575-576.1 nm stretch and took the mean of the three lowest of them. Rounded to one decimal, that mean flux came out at 16.2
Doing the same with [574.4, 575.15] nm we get 15.7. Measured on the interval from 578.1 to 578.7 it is 16.5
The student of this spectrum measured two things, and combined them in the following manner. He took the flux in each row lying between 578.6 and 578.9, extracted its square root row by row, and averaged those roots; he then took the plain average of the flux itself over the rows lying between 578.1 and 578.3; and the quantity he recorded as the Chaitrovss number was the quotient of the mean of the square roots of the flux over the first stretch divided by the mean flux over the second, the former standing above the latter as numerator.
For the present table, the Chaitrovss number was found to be 0.242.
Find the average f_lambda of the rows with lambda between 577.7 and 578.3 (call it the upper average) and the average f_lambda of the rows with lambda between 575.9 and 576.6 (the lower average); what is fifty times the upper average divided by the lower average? 52.8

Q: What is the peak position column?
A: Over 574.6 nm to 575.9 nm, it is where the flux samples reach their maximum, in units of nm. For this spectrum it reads 575.745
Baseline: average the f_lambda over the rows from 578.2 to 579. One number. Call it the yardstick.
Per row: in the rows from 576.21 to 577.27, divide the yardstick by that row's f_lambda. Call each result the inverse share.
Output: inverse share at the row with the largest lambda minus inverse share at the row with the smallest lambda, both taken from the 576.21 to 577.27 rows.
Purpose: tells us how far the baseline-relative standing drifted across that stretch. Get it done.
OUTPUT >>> -0.075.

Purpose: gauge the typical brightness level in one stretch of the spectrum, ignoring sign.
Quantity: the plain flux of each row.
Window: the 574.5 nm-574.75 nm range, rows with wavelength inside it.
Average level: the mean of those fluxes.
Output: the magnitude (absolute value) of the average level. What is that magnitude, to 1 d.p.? 15.8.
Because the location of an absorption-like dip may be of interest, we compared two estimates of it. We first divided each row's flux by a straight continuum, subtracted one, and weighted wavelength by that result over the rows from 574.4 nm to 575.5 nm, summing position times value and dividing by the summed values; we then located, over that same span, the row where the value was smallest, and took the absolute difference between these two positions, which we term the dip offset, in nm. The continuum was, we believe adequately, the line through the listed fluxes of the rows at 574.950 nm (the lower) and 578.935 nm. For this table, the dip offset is 0.37 nm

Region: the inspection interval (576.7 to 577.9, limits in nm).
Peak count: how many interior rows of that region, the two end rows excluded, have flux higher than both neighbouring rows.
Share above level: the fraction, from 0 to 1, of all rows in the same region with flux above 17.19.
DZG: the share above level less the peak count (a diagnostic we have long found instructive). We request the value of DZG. -0.22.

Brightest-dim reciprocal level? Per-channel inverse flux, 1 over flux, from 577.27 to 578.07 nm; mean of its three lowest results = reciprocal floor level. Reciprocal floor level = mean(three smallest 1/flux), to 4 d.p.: 0.0558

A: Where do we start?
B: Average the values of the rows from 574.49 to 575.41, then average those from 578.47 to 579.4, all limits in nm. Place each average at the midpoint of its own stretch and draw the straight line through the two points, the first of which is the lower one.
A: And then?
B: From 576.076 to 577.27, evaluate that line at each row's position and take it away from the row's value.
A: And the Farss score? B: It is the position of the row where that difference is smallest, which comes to 576.541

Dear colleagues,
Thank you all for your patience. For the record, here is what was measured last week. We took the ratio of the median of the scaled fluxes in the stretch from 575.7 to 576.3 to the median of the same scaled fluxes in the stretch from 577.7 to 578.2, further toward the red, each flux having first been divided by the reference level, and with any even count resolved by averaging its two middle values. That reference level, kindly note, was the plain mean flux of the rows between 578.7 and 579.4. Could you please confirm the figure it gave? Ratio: 0.96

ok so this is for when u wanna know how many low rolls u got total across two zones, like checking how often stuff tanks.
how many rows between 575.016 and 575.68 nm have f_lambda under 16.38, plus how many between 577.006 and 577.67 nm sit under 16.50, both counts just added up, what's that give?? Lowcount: 2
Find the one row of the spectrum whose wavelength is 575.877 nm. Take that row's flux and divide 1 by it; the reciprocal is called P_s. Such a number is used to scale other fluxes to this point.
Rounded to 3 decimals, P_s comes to 0.058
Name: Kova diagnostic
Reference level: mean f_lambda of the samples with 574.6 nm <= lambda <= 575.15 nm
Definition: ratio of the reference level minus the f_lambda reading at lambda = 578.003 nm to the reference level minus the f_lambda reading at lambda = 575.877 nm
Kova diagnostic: 1.2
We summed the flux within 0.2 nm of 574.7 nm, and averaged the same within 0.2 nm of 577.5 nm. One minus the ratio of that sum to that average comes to -1.63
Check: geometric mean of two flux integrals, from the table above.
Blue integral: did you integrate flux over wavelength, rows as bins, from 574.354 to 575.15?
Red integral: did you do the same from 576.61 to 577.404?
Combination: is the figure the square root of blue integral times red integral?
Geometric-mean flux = 13.0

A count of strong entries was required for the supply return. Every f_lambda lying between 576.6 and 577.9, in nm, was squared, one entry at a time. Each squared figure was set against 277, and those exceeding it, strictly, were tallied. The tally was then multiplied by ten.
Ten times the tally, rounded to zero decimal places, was 80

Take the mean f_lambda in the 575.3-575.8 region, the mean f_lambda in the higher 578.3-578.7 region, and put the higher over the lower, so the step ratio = 0.972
